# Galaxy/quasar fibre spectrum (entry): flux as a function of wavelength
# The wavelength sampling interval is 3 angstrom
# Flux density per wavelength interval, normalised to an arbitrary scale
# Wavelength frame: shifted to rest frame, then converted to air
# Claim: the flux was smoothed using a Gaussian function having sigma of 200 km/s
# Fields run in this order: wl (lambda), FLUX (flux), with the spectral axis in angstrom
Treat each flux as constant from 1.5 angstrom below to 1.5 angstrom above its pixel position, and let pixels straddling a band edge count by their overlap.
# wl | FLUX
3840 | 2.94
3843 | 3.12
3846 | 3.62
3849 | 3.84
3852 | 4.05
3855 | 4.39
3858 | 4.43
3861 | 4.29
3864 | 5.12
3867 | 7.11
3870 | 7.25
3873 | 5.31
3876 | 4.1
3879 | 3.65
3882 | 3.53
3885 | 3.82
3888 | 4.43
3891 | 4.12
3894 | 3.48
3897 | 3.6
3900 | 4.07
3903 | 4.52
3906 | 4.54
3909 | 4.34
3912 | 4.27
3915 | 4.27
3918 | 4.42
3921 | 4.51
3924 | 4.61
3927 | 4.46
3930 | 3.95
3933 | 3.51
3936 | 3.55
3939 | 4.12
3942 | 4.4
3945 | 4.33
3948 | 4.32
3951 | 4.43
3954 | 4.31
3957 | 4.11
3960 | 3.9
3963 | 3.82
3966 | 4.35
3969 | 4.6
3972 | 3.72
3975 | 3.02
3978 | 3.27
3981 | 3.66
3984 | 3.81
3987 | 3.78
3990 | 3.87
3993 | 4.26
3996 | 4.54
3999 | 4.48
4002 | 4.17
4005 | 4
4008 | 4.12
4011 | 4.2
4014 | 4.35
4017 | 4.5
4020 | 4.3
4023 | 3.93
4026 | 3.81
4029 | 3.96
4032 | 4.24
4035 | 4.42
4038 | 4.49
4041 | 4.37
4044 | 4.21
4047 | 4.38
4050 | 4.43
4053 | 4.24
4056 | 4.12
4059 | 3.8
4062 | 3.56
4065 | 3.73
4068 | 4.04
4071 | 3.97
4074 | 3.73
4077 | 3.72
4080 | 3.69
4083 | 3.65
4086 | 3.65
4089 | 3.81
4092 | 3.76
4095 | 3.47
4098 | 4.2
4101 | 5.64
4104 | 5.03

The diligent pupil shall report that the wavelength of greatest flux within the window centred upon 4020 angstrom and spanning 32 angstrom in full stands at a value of 4017 angstrom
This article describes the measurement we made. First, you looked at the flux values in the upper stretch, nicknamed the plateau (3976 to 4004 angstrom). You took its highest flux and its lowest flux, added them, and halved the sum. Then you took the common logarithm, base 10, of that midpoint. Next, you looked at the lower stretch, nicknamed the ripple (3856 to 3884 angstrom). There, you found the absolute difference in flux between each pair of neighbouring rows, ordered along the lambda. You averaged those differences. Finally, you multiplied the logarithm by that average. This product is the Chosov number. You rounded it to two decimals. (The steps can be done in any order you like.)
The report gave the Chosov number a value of 0.50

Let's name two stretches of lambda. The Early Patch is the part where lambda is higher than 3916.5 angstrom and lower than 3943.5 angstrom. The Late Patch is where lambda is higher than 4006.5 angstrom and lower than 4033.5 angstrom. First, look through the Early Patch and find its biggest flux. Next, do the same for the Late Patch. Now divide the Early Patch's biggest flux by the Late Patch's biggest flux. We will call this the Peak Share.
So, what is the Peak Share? 1.02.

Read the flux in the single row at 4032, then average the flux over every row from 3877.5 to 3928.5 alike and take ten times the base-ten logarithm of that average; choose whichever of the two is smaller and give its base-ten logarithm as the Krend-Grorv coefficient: 0.63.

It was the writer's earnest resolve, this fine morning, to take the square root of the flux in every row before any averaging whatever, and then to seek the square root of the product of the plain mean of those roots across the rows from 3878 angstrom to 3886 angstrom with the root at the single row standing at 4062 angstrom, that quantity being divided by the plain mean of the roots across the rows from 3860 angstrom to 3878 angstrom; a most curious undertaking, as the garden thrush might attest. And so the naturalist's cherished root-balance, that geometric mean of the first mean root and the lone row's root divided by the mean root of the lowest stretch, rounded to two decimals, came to 0.81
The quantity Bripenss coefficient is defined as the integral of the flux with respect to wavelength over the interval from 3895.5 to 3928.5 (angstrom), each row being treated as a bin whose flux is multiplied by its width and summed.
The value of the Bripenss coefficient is 143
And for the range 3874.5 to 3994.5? 485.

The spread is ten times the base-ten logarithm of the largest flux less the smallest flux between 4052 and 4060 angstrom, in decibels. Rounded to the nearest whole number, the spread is -4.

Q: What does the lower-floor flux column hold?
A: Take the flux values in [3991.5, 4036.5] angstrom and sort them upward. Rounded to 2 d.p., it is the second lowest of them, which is 3.93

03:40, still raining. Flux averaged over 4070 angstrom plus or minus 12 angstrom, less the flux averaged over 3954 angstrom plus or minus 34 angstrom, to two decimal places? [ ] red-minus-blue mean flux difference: -0.24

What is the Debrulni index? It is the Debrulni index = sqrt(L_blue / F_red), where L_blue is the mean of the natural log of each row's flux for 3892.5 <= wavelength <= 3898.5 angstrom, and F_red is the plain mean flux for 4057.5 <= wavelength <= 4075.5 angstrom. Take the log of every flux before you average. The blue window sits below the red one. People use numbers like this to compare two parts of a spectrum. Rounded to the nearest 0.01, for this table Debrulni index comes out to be 0.58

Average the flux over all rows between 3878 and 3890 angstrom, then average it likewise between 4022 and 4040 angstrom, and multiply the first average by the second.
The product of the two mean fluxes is 16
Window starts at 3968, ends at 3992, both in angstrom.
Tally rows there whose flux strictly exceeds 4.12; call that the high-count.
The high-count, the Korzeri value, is 1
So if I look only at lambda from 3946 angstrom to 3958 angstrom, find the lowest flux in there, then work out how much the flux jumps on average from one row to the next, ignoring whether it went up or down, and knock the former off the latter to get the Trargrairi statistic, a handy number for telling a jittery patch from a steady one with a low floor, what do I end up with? -3.97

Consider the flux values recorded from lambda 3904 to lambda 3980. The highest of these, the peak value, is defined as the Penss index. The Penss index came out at 4.61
